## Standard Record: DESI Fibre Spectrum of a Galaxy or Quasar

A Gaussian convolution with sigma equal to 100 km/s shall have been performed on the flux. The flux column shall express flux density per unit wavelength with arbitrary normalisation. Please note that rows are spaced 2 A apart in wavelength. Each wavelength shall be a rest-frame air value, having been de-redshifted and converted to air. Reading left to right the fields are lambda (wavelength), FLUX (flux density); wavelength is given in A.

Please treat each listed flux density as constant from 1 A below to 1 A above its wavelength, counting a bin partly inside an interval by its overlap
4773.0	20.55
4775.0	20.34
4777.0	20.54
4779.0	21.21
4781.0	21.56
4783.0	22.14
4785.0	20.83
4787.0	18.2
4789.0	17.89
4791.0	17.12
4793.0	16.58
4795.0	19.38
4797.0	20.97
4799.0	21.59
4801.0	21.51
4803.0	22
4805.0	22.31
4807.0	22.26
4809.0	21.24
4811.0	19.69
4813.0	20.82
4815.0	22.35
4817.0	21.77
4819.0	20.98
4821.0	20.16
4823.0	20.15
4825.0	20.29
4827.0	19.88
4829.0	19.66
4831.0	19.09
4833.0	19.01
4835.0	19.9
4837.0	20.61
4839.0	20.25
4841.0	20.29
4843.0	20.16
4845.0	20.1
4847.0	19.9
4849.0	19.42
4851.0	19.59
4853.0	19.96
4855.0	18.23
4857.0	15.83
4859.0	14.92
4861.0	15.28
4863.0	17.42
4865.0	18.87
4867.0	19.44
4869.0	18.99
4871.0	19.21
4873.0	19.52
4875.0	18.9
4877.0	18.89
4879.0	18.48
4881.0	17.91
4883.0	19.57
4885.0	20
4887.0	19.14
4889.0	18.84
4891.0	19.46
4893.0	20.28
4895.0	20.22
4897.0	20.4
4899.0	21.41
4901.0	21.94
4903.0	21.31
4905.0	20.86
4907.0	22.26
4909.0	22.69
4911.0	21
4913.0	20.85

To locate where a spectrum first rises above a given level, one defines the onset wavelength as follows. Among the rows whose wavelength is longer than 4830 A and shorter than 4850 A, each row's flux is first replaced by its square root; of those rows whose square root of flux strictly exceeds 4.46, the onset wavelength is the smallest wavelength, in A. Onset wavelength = 4835.0 A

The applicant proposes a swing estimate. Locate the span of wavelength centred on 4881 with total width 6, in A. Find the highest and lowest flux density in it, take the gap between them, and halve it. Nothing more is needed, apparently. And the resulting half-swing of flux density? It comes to 0.83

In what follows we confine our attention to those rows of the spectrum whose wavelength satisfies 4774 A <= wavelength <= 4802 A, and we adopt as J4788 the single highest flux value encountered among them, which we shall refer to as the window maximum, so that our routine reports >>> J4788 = 22.14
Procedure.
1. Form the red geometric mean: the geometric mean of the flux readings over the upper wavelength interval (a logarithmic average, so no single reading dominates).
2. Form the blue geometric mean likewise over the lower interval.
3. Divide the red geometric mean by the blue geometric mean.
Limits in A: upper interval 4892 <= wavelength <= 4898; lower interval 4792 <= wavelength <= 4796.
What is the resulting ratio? 1.1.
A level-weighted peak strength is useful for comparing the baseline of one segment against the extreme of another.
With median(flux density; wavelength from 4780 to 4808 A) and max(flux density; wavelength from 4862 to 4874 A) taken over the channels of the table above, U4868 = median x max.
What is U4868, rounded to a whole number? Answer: 415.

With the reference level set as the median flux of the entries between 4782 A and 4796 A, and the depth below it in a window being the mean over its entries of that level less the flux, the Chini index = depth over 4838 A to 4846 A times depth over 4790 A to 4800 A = 2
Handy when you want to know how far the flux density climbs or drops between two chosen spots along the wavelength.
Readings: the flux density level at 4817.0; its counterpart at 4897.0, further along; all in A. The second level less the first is -1.4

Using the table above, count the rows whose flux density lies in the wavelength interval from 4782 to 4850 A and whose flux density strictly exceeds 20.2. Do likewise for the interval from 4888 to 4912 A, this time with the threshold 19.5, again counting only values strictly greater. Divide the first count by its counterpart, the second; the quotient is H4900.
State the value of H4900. 1.7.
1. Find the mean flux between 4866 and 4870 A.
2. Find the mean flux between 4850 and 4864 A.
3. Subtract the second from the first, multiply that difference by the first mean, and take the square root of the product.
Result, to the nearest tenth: 6.0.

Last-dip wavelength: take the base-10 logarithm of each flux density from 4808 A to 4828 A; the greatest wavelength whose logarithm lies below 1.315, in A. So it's 4827.0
